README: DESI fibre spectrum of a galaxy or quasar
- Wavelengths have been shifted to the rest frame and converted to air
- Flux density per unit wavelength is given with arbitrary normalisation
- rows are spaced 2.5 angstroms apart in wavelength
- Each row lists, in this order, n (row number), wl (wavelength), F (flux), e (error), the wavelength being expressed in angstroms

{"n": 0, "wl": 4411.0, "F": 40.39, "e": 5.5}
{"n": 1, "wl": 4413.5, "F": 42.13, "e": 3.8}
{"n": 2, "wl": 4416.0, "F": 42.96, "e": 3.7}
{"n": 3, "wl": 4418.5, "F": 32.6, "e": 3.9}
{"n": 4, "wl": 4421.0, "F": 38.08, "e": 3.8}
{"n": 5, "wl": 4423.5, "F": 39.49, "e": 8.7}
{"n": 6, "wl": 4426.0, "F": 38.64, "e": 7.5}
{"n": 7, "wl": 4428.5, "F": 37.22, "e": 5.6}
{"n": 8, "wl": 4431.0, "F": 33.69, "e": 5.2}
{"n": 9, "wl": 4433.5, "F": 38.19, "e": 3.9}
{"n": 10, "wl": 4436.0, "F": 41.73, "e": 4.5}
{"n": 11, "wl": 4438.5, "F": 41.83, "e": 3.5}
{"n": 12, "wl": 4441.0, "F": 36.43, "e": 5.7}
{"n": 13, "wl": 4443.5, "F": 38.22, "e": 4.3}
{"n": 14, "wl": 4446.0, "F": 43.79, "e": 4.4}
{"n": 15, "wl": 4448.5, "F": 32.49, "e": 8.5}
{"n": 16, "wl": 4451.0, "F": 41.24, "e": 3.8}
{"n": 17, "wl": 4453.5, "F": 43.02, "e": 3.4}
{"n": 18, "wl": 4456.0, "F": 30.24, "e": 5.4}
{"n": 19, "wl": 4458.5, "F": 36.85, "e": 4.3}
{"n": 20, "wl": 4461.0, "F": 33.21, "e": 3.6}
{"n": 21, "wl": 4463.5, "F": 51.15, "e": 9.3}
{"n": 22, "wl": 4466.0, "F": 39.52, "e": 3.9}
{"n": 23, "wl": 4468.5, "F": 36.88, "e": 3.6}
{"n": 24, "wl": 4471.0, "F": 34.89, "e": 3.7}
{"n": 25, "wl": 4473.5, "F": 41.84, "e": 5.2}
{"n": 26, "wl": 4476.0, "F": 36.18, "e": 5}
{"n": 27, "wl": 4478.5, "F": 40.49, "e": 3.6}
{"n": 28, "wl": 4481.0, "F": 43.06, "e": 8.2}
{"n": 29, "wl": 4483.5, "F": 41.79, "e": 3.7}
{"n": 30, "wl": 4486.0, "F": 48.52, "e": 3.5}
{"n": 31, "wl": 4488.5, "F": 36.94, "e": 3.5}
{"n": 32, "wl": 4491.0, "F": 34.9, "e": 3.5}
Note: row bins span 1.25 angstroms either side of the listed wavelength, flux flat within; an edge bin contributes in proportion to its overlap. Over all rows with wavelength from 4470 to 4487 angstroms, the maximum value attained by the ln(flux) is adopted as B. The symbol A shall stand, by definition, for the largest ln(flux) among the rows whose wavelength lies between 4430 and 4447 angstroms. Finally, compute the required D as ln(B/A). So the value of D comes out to 0.03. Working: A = 3.78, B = 3.88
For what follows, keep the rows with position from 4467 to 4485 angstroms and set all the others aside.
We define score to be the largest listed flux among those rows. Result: 43.06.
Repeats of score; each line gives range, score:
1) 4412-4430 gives 42.96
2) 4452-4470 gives 51.15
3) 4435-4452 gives 43.79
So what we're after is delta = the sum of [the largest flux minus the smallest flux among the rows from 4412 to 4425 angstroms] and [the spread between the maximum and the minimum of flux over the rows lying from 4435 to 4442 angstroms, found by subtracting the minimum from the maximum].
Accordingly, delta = 15.8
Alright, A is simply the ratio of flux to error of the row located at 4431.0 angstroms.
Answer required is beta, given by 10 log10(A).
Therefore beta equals 8.1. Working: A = 6.5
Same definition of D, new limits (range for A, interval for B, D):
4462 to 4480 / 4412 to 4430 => -0.05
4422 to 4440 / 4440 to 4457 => 0.01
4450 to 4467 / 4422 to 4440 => -0.05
